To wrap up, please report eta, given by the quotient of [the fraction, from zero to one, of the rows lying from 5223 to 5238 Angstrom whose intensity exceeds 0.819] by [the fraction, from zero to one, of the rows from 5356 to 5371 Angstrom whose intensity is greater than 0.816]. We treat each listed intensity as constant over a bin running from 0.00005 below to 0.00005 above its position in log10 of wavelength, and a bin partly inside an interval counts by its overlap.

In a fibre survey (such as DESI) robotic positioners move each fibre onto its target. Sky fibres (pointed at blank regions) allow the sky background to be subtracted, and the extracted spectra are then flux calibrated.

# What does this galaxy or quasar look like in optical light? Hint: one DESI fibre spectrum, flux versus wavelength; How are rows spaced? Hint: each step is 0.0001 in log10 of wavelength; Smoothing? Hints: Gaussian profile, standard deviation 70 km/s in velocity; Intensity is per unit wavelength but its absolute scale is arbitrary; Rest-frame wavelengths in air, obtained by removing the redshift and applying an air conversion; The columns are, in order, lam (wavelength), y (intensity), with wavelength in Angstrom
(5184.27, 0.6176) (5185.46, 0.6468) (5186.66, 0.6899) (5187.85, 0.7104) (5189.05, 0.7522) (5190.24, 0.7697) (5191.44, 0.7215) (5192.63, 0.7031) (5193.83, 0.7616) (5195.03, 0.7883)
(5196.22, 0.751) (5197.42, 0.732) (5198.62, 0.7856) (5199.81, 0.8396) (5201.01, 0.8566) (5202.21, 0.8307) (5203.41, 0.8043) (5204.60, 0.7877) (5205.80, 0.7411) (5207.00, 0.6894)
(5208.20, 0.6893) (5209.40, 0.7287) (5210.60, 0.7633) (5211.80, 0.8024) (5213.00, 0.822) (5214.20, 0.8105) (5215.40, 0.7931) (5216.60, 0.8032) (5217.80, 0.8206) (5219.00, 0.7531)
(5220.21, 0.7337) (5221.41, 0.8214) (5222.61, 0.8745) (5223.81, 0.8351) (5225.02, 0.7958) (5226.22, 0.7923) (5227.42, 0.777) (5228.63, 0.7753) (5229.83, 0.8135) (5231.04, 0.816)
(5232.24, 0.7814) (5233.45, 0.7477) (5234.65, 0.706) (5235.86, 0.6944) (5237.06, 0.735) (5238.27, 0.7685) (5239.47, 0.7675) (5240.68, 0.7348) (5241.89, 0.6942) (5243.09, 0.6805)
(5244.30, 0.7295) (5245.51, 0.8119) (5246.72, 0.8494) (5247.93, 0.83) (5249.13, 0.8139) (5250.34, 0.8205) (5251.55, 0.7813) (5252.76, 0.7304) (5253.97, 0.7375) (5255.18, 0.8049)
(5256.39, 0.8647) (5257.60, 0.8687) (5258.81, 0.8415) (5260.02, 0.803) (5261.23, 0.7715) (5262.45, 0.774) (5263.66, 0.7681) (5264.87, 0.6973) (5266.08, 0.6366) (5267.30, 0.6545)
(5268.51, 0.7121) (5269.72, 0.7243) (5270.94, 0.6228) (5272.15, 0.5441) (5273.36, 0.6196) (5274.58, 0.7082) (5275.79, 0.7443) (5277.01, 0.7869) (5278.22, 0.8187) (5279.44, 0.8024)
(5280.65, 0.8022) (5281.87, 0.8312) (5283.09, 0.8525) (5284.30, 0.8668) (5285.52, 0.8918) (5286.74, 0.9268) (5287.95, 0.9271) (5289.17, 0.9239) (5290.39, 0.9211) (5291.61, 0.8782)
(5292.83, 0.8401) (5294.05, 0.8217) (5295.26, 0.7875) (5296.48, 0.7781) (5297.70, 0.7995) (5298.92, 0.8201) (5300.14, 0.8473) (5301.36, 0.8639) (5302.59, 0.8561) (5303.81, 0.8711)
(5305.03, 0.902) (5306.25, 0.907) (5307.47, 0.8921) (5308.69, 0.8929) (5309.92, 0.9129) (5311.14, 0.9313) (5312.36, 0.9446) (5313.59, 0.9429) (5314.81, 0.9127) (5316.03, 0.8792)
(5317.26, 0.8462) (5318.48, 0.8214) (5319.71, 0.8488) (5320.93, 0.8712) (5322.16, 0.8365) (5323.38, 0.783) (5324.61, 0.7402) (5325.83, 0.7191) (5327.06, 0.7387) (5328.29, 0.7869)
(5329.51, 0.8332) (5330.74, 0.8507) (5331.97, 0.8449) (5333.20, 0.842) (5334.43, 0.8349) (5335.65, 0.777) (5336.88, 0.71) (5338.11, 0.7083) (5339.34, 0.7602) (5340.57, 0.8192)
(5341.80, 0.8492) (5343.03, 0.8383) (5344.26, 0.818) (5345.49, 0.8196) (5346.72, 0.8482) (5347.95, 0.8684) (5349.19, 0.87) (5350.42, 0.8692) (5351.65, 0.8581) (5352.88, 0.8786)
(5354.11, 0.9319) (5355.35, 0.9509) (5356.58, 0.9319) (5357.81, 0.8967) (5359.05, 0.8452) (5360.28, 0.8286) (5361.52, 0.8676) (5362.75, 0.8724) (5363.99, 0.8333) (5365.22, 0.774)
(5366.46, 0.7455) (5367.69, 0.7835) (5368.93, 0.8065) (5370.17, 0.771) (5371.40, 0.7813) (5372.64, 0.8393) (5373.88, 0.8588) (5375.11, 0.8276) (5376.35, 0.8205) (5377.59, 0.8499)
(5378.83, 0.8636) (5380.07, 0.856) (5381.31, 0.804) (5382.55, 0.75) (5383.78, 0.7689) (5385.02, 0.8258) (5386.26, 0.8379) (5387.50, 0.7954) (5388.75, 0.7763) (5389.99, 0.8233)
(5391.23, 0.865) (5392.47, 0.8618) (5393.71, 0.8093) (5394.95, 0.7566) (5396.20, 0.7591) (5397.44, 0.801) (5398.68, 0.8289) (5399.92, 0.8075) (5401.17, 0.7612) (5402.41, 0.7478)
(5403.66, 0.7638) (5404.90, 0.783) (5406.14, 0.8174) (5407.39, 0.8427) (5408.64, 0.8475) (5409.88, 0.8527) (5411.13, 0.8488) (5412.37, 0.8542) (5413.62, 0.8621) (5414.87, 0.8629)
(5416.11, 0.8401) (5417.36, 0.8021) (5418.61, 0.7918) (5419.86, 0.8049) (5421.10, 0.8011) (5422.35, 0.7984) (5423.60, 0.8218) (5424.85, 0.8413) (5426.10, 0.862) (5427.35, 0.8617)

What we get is 0.14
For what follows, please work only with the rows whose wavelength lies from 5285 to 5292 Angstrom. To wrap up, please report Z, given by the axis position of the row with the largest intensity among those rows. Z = 5287.95 Angstrom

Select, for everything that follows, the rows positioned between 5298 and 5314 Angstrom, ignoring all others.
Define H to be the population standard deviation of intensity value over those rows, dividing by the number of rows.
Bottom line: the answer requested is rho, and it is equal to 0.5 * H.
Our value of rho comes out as 0.0183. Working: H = 0.037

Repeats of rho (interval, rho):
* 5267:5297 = 0.0512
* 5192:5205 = 0.0223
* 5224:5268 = 0.0283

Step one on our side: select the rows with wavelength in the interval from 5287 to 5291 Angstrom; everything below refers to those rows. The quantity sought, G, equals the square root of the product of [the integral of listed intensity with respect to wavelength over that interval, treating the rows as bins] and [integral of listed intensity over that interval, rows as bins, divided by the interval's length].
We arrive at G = 1.8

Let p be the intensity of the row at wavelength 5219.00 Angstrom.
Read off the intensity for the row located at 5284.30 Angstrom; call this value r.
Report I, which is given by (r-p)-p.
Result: -0.64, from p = 0.7531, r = 0.8668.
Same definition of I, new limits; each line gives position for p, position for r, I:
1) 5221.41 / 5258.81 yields -0.80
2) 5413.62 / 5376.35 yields -0.90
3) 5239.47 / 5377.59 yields -0.69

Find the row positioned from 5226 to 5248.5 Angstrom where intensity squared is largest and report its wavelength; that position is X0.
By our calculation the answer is 5246.72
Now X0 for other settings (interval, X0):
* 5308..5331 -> 5312.36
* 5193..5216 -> 5201.01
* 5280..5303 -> 5287.95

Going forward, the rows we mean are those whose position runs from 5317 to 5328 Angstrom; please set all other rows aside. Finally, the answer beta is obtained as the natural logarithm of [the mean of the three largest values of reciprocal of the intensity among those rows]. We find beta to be 0.31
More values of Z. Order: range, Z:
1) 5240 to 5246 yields 5245.51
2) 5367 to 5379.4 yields 5378.83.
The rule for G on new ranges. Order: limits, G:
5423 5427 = 1.7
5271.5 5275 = 1.2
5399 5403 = 1.6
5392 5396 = 1.6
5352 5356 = 1.8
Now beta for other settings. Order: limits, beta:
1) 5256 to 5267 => 0.36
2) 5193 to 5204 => 0.29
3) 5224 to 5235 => 0.30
